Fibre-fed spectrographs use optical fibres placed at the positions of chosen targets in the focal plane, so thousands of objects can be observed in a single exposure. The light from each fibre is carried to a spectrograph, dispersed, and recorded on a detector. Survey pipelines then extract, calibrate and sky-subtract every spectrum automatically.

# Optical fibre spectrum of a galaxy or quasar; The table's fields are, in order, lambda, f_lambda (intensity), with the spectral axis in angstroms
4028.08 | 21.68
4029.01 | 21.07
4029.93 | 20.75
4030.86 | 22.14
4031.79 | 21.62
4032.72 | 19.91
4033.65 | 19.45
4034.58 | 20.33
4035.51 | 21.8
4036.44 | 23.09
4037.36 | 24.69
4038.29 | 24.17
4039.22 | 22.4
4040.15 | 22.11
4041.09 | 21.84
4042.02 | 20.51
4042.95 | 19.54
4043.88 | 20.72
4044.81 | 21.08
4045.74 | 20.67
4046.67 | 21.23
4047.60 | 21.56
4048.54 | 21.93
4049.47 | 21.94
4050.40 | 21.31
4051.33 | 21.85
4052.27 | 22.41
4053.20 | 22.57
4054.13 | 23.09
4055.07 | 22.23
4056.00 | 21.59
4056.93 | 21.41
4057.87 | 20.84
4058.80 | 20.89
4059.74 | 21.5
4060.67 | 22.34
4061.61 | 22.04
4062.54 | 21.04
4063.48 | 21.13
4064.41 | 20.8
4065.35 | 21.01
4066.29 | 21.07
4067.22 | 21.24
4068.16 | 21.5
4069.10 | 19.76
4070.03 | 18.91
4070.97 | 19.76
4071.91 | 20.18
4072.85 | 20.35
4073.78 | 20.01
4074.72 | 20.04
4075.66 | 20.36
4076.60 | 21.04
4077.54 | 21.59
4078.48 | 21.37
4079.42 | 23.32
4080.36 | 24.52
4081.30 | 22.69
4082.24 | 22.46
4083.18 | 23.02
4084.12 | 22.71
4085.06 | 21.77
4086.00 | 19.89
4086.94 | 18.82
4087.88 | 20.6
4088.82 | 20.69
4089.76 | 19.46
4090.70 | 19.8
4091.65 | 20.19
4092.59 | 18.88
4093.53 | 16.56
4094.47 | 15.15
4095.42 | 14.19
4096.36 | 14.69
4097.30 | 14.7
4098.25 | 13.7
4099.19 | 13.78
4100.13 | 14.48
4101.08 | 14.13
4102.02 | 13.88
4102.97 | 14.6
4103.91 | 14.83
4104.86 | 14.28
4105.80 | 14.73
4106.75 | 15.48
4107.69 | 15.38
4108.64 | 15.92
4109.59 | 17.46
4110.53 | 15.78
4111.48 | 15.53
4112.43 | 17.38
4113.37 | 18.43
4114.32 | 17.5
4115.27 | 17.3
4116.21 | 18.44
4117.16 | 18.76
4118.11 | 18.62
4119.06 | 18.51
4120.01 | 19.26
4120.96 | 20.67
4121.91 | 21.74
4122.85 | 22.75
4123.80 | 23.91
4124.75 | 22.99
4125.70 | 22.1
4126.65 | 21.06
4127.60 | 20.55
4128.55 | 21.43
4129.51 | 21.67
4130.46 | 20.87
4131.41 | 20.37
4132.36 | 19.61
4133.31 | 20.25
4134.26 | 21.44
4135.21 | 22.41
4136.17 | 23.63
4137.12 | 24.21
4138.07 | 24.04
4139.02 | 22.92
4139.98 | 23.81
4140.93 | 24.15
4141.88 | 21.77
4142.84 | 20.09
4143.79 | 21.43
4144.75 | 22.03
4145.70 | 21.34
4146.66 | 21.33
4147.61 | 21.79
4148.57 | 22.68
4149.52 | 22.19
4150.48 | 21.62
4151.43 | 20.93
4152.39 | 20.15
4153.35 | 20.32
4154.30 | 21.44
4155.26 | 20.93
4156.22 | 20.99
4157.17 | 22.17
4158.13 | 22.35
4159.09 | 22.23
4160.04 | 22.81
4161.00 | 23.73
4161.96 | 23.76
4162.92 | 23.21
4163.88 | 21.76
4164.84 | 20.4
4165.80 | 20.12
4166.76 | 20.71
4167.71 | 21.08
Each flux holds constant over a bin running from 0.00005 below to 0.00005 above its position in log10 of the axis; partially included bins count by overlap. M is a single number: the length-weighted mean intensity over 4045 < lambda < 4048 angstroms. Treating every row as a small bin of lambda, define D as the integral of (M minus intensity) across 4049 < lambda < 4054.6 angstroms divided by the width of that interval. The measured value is -1.0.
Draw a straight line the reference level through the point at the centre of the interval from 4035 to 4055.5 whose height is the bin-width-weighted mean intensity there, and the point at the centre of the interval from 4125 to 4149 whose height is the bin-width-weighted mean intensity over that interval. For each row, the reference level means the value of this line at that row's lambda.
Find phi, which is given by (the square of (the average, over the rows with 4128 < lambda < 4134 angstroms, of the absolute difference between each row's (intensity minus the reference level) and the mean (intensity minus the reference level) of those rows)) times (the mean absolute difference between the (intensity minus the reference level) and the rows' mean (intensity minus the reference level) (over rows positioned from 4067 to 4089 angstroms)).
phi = 0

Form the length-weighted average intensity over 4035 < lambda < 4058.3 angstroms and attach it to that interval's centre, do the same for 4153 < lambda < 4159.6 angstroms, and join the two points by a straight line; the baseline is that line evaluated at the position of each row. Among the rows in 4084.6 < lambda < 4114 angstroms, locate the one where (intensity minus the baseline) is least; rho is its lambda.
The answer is 4098.25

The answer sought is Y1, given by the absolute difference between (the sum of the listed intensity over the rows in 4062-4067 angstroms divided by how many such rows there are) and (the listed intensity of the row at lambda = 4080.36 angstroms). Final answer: 3.5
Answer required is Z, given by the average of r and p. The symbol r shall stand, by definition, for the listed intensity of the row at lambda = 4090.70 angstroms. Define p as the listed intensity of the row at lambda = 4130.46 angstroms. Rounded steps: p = 20.87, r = 19.8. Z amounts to 20.3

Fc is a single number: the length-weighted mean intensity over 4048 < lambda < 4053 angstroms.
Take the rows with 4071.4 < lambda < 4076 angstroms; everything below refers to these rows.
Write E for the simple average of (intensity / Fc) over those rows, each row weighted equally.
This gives 0.92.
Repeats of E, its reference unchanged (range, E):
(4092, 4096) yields 0.74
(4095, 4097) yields 0.66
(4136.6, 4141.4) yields 1.09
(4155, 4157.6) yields 0.98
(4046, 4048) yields 0.98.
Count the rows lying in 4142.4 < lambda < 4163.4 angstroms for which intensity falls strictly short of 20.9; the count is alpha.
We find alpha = 3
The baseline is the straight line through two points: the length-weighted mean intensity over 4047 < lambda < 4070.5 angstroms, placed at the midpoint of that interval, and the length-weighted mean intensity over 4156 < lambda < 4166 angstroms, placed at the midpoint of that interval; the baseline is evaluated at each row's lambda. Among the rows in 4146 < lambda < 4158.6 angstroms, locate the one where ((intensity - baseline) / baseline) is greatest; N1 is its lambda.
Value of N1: 4148.57 angstroms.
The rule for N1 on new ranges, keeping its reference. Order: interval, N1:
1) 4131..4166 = 4137.12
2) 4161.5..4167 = 4161.96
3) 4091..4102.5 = 4091.65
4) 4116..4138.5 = 4137.12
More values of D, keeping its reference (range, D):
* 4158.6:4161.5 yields -1.8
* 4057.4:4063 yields -0.3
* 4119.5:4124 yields -0.3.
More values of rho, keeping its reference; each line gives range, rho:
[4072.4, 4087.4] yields 4086.94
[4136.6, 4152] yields 4142.84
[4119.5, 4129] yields 4120.01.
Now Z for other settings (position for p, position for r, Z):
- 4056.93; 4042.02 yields 21.0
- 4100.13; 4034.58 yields 17.4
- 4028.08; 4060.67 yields 22.0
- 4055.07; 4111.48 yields 18.9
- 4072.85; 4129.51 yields 21.0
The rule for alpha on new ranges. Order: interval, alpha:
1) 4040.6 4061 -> 6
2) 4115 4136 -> 12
